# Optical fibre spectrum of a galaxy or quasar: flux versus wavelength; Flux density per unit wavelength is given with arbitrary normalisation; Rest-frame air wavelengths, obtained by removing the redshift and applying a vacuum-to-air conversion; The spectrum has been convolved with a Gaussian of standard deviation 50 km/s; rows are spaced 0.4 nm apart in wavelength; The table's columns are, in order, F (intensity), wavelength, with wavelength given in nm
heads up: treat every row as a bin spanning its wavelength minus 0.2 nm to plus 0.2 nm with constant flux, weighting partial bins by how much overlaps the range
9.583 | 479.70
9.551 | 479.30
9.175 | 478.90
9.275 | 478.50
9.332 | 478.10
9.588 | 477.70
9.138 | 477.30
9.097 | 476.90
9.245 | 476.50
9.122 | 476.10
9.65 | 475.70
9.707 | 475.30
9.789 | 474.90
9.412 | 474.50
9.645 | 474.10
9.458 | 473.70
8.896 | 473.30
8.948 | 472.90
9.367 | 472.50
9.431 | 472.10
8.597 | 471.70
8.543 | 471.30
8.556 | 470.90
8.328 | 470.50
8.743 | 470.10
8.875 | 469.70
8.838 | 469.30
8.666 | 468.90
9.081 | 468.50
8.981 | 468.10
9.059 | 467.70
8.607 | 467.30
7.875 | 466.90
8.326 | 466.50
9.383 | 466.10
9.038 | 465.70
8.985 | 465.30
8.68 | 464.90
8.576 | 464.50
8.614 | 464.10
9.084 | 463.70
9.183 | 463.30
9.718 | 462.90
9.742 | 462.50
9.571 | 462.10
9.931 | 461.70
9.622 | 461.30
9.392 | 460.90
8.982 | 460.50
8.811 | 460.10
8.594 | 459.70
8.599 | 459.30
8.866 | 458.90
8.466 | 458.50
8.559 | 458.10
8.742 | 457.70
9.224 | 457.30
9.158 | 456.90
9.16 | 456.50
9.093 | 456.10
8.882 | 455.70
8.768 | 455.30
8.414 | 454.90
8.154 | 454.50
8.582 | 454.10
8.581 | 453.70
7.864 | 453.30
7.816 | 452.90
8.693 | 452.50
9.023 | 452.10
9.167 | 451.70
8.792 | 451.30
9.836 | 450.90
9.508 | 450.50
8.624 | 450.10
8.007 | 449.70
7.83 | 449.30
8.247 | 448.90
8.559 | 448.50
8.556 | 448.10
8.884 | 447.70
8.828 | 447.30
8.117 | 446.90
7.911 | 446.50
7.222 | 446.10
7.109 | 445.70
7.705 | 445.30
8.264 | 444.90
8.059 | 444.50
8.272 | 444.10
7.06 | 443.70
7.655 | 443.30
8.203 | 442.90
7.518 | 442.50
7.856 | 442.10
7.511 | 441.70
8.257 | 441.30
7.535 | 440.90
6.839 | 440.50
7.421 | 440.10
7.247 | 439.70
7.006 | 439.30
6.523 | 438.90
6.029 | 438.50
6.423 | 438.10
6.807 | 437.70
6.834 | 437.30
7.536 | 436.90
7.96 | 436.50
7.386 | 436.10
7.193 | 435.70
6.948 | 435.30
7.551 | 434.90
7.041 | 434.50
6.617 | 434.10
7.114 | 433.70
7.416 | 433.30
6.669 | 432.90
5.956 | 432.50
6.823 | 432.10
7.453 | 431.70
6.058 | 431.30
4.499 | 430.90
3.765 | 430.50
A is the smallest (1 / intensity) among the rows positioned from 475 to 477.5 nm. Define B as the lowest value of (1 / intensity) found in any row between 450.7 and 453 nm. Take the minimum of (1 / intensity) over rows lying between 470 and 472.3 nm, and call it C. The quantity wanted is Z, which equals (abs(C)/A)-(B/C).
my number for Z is 0.070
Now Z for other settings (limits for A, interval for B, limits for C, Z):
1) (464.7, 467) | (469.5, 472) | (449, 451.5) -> -0.154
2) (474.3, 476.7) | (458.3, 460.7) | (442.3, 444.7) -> 0.262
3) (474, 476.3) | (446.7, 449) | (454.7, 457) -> 0.038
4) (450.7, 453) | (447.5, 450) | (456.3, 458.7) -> 0.028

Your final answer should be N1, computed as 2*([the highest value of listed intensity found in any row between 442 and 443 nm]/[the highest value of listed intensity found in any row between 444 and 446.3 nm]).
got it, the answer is 1.98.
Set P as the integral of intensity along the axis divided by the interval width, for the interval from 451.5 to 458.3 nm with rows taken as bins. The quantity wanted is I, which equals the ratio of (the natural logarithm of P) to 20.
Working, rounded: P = 8.70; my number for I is 0.108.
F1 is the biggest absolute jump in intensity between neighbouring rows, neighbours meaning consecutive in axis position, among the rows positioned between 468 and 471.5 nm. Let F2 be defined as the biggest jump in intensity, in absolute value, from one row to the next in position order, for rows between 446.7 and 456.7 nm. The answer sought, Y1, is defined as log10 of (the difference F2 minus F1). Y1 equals -0.20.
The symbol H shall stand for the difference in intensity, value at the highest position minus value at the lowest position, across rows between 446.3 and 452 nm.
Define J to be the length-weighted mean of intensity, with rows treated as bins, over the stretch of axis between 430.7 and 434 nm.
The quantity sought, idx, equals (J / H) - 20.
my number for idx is -15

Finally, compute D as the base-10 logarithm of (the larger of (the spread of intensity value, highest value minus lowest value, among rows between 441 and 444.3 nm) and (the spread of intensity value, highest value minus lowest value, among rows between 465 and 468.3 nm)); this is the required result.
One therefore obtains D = 0.18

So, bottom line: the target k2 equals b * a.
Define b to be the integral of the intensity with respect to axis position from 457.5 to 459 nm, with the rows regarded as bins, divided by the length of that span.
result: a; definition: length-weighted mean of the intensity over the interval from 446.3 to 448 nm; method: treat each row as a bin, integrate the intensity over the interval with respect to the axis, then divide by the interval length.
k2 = 73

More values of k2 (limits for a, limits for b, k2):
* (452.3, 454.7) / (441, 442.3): 65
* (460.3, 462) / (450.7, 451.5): 88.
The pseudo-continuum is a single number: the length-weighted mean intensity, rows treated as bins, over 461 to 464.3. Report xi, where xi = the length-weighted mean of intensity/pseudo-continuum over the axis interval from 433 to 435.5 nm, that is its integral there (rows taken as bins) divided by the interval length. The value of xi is 0.75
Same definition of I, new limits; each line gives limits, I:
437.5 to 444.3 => 0.099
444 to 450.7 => 0.105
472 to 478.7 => 0.112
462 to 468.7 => 0.110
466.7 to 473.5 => 0.109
